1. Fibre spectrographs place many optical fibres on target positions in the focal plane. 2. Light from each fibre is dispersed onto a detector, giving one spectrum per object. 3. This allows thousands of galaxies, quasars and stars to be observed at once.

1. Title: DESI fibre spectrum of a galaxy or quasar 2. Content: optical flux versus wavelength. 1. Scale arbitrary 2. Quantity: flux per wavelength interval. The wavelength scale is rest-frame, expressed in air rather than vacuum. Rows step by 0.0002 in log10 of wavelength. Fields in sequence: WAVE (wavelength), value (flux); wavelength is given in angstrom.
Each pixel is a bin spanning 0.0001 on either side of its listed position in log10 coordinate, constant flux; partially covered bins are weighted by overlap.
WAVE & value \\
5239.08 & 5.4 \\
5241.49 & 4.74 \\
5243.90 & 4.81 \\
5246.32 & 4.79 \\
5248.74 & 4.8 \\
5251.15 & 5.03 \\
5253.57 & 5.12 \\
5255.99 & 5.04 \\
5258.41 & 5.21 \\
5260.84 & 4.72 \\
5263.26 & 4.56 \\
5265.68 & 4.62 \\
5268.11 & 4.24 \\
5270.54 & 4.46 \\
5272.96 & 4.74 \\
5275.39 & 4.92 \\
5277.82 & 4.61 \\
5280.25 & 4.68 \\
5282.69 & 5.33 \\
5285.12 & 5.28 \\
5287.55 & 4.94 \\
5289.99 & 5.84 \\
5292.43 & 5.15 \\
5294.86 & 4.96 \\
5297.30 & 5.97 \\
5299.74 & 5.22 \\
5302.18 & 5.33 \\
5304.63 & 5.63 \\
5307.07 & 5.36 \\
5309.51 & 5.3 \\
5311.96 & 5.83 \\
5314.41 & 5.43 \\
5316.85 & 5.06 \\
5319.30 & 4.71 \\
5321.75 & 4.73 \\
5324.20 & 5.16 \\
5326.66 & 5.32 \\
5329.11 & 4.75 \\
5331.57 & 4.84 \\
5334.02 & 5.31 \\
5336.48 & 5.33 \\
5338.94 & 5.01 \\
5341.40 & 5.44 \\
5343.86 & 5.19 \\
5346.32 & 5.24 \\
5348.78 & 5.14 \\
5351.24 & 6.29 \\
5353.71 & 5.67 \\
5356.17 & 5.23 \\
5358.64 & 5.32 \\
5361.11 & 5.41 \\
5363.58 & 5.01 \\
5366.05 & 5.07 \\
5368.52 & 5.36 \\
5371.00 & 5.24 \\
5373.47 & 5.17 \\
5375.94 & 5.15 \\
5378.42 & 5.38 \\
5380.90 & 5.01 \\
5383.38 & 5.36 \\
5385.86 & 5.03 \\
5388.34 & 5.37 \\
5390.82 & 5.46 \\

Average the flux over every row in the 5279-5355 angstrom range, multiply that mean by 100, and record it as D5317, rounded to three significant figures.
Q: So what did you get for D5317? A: 527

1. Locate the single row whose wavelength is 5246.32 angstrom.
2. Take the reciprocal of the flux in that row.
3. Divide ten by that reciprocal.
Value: 48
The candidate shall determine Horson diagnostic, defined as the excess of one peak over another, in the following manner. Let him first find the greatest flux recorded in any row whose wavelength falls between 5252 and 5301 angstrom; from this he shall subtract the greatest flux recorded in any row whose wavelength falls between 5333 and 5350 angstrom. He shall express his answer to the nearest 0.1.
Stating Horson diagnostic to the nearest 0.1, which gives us 0.5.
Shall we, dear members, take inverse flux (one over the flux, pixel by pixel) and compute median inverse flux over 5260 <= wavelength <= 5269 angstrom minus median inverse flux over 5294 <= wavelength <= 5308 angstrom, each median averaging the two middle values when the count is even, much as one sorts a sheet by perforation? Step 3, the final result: 0.031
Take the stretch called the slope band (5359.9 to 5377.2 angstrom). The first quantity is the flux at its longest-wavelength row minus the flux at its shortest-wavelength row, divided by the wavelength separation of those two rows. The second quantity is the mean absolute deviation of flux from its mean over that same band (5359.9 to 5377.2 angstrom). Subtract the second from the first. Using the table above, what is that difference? -0.13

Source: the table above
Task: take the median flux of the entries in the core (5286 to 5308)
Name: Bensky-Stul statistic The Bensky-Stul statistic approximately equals 5.33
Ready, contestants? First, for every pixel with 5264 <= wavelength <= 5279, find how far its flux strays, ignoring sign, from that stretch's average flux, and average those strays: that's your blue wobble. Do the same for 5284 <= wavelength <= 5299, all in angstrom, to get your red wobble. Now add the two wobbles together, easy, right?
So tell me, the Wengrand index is 0.53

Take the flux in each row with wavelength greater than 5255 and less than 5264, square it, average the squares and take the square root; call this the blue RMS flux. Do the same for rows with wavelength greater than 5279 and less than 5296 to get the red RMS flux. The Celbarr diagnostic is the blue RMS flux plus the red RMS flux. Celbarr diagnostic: 10.1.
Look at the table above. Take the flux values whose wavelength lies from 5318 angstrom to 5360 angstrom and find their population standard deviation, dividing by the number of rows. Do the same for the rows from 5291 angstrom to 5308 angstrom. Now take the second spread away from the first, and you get 0.06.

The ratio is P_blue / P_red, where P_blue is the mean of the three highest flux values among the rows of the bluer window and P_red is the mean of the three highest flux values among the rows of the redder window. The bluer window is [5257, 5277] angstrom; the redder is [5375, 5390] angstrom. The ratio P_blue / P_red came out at 0.92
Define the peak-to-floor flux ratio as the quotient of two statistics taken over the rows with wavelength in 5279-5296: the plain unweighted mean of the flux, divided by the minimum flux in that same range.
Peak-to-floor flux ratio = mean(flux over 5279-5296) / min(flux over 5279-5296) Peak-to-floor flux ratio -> 1.10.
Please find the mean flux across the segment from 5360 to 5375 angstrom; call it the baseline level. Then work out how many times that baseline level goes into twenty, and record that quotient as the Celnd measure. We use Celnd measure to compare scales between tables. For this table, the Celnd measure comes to 3.84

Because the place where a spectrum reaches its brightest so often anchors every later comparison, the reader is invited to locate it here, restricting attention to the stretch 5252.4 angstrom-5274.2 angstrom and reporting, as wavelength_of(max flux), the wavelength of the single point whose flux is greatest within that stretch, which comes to 5258.41 angstrom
